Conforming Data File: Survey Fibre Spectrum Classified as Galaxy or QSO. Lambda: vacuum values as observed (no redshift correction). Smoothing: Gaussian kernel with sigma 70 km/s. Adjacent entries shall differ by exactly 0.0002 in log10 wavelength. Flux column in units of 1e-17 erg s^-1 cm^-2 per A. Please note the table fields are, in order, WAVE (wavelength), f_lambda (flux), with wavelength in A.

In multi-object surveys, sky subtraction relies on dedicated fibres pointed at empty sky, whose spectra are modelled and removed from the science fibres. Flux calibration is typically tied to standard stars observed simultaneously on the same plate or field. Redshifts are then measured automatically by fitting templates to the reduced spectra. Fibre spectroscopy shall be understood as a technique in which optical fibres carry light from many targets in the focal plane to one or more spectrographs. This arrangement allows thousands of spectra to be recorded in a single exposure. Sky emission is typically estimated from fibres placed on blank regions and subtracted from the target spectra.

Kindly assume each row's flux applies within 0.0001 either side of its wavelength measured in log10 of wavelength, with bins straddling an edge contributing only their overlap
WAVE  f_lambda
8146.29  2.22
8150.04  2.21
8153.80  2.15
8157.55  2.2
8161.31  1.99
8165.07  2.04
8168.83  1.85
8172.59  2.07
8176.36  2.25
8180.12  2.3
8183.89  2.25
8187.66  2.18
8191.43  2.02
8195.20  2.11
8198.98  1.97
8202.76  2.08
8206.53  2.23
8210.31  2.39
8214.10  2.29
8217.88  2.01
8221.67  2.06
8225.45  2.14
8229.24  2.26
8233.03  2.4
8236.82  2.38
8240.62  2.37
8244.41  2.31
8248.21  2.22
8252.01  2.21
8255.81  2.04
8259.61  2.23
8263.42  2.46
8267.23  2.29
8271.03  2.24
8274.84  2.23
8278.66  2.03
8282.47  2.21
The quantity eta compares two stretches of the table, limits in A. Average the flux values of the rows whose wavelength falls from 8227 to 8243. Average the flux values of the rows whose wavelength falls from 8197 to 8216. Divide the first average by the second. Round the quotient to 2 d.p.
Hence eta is 1.07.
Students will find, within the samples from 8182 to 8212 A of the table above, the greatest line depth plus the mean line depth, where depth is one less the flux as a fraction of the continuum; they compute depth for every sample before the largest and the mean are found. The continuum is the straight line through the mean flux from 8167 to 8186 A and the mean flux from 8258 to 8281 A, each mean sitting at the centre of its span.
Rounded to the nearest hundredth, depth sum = 0.10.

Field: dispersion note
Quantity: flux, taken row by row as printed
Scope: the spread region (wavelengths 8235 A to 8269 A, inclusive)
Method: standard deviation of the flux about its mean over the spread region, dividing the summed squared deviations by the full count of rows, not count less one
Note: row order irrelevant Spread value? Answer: 0.116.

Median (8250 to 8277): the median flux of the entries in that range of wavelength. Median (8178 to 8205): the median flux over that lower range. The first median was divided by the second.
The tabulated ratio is 1.06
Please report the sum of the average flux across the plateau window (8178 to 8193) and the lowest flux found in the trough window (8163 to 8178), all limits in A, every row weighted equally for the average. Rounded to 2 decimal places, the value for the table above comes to 4.04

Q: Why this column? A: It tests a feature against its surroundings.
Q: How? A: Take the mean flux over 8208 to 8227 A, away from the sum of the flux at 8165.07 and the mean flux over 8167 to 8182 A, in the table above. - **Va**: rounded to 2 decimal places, 1.98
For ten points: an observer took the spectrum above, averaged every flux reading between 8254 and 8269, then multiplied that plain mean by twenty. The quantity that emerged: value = 45.1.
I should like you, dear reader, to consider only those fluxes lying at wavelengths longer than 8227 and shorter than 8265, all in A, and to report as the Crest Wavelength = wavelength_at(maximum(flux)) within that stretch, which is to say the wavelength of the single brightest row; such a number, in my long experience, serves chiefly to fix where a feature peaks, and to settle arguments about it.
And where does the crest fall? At 8263.42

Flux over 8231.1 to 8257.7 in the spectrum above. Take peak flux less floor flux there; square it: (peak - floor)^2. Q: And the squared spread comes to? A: 0.13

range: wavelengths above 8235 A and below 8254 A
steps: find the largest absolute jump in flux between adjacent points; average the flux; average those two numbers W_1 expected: 1.19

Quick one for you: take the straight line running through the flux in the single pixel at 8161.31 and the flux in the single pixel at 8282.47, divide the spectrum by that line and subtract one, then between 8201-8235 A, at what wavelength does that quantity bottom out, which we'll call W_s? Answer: 8217.88 A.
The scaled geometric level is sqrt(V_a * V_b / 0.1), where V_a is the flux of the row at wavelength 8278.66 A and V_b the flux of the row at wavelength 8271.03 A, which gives 6.74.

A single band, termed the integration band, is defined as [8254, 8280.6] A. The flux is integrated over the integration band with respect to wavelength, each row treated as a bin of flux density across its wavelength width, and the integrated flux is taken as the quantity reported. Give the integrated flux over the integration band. 59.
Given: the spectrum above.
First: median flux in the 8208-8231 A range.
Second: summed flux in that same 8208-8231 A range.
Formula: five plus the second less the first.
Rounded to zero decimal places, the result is 16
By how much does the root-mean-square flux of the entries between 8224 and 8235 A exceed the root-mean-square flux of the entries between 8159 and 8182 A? 0.18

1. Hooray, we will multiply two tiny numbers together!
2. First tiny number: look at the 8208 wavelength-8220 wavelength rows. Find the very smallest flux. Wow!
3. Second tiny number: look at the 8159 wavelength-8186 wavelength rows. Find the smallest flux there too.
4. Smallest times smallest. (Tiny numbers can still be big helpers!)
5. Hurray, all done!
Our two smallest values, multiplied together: 3.72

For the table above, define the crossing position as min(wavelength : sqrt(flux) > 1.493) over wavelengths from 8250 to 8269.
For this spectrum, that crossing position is 8259.61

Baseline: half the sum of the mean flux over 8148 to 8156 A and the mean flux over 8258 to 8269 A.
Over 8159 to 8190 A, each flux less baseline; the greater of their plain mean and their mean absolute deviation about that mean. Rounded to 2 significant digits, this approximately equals 0.13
